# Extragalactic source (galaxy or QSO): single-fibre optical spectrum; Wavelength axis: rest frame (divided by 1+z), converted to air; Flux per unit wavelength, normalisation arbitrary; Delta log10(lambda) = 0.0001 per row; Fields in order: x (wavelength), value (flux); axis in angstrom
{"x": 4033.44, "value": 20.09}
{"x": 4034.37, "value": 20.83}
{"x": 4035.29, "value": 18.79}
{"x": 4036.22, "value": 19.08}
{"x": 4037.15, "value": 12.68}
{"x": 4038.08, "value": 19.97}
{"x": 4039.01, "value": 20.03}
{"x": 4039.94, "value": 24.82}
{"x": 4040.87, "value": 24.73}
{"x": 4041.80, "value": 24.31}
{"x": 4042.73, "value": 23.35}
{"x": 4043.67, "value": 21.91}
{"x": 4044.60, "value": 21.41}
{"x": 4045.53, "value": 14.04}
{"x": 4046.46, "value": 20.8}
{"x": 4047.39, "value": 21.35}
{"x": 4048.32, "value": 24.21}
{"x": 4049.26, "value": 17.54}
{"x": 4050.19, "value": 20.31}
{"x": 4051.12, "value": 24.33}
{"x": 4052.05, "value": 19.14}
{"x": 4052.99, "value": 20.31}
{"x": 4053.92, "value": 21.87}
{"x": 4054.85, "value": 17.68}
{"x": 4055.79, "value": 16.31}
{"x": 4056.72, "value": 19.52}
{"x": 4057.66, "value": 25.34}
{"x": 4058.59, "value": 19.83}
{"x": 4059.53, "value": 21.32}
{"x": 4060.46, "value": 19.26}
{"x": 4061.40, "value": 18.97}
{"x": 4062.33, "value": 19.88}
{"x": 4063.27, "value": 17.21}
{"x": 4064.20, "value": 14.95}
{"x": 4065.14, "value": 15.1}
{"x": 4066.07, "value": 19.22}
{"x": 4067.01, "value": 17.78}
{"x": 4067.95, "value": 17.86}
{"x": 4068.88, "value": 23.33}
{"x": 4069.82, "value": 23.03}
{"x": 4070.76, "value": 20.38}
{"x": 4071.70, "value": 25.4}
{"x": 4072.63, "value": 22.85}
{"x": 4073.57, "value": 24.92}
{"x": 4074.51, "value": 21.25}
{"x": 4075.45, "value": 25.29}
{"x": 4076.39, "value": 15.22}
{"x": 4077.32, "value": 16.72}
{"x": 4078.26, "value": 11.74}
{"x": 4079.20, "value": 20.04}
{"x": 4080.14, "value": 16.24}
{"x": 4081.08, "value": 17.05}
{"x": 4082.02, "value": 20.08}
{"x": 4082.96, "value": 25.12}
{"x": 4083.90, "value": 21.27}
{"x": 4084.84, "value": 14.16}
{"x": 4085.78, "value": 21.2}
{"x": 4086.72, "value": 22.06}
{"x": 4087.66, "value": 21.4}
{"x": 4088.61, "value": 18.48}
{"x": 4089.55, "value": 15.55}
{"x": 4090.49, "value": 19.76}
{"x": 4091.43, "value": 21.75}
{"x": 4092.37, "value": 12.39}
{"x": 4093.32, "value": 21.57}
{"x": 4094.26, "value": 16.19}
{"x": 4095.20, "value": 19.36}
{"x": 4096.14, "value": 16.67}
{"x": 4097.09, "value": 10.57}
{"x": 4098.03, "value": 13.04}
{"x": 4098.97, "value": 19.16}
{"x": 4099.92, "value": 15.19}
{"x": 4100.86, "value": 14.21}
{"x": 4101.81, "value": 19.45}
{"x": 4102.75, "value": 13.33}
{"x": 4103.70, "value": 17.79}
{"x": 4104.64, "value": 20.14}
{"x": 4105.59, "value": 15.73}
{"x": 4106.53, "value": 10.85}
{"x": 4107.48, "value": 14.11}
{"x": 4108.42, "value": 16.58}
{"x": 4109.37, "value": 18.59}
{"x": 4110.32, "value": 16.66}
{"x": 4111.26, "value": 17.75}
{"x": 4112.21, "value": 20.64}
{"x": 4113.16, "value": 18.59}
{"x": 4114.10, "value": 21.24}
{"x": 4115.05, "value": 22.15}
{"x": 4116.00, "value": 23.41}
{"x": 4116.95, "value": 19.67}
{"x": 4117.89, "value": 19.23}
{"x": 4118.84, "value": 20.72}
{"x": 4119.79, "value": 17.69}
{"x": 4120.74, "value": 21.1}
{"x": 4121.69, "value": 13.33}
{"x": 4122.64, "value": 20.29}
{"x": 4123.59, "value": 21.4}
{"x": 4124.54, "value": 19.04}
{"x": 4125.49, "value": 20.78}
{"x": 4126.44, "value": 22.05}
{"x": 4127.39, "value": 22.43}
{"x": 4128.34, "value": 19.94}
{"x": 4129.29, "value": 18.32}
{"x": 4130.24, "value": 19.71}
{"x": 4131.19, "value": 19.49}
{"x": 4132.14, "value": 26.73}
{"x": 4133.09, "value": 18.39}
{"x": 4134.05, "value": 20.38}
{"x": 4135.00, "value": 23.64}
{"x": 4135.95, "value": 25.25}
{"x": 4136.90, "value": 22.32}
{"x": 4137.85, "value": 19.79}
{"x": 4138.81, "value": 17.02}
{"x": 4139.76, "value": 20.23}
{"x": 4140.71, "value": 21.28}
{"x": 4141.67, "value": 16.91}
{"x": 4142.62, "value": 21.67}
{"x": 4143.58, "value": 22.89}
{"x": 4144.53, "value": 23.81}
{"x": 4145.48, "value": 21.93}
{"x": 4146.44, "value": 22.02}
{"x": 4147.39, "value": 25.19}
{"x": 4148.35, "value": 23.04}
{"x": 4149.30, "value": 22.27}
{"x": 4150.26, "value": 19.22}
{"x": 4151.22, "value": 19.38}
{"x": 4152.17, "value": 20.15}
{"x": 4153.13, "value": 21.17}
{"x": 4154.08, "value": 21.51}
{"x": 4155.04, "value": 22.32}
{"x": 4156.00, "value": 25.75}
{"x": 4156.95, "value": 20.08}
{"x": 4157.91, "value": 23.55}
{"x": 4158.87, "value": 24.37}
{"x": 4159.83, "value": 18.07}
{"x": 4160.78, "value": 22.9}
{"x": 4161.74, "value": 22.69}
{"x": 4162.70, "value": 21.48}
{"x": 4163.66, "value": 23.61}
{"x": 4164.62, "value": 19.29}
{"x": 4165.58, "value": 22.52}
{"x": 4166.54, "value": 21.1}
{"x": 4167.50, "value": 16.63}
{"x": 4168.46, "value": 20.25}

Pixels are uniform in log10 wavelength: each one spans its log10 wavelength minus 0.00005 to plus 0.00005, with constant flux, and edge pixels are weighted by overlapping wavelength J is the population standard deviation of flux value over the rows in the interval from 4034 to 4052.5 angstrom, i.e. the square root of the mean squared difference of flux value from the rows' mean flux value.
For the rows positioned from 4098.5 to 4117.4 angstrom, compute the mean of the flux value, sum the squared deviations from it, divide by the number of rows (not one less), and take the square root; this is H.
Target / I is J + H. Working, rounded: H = 3.11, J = 3.2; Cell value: 6.4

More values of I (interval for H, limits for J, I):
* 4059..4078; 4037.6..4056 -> 6.2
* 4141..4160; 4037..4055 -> 5.5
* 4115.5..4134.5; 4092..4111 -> 5.6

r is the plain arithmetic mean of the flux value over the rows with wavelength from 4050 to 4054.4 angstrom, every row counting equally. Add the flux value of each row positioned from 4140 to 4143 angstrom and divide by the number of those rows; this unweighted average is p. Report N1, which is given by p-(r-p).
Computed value 19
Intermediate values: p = 20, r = 21.2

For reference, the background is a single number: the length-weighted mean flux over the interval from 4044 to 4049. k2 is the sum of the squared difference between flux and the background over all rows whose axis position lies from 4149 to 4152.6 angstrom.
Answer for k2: 6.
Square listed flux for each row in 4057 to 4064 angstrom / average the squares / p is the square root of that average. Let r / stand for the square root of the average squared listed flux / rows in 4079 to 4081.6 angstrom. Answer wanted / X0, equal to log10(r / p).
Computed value -0.06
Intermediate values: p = 20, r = 17.9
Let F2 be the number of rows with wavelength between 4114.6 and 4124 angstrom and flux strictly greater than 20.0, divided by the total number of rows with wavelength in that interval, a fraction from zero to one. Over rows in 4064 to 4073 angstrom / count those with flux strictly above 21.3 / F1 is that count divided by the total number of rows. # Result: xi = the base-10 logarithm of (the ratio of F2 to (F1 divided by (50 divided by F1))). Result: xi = 2.3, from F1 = 0.4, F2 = 0.6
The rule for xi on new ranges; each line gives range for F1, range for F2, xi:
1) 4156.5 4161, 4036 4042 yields 1.9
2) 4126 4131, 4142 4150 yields 2.5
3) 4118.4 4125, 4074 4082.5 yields 3.0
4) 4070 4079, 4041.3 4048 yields 2.3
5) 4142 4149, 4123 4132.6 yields 1.4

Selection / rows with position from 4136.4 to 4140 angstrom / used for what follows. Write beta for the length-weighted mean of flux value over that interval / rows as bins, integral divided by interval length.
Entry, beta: 19.9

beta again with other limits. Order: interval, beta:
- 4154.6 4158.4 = 22.9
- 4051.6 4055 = 19.9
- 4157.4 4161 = 22.2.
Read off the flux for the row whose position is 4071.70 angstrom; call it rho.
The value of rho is 25.4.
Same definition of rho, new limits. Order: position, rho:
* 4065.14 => 15.1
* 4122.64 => 20.29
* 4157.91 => 23.55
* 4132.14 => 26.73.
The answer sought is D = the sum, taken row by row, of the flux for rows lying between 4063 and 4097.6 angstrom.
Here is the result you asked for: 703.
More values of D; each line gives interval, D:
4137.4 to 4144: 140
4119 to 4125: 113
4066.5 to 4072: 128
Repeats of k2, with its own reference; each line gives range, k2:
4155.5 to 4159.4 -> 57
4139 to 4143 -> 14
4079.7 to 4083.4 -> 50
